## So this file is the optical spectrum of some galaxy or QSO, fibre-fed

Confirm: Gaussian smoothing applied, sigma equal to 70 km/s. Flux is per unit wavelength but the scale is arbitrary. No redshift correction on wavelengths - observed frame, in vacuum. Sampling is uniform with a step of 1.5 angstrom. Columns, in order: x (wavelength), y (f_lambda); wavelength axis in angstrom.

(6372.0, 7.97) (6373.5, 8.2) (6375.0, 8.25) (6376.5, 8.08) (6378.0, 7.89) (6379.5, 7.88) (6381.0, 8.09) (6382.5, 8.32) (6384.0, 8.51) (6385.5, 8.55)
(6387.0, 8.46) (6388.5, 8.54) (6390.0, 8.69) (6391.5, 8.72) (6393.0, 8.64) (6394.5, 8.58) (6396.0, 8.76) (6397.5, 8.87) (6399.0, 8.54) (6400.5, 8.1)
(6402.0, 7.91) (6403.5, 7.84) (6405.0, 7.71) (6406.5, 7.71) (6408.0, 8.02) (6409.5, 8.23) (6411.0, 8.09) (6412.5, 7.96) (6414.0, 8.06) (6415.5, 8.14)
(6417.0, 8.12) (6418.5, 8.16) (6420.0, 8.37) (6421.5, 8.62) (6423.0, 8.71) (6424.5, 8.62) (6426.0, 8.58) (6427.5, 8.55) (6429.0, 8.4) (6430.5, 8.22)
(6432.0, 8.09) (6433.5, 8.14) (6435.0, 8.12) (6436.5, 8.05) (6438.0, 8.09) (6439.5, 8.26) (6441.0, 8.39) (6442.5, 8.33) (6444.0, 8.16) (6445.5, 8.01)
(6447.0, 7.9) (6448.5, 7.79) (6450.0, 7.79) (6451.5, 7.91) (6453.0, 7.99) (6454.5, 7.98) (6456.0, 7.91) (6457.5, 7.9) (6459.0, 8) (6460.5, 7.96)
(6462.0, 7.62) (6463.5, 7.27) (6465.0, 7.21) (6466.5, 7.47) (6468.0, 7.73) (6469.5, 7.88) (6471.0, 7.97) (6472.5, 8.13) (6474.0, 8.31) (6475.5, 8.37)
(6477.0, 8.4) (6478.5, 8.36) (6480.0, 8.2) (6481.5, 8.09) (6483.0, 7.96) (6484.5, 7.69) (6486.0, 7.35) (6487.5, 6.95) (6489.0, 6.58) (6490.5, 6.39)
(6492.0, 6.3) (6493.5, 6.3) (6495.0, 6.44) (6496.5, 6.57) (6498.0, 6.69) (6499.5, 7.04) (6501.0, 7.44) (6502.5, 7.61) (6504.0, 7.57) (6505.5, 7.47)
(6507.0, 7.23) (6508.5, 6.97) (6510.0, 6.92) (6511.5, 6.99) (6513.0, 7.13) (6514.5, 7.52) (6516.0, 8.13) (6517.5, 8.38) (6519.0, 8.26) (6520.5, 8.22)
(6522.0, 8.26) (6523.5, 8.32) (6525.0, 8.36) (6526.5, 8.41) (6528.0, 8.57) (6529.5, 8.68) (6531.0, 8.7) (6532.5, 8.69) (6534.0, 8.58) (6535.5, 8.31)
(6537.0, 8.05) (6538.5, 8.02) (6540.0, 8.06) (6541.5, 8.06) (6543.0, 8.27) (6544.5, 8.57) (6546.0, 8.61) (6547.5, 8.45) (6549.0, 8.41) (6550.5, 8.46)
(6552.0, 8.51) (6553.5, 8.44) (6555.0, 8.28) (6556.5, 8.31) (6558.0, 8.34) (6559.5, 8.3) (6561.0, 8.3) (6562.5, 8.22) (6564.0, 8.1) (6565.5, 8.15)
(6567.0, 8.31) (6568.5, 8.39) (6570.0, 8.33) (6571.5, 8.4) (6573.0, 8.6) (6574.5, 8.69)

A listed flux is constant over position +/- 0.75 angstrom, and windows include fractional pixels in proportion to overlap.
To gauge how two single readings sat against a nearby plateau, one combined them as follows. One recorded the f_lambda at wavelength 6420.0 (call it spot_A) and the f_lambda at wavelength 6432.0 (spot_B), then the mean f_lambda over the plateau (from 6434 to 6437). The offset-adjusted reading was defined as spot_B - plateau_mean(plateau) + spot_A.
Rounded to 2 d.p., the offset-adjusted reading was 8.37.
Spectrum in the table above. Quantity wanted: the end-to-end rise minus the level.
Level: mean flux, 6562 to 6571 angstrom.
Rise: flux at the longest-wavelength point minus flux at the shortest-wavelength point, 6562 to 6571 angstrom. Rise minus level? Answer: -8.1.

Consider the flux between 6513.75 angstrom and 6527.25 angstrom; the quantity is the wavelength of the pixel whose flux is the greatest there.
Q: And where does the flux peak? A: 6526.5 angstrom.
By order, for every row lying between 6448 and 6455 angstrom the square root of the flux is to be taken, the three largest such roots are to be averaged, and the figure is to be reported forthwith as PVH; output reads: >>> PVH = 2.82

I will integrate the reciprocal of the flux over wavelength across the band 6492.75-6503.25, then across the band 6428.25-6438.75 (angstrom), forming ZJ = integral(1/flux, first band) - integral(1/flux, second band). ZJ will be 0.25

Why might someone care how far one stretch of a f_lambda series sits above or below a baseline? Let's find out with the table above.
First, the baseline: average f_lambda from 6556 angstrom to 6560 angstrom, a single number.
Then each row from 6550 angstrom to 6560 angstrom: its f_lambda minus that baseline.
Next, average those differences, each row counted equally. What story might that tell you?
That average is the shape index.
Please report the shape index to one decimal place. 0.1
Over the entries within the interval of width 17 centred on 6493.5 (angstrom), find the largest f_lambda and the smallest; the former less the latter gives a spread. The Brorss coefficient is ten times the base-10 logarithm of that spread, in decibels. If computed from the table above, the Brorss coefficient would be 1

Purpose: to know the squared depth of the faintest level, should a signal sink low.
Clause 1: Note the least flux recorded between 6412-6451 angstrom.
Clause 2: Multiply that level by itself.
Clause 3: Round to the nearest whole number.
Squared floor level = 61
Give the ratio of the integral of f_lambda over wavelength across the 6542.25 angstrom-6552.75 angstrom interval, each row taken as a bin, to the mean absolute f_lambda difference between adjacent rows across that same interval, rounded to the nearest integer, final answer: 834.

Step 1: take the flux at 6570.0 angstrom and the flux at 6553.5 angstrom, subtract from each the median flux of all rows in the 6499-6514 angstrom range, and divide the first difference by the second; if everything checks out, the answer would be 0.91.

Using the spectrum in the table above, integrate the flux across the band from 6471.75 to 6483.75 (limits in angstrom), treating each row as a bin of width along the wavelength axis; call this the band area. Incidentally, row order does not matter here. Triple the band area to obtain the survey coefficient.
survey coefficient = 296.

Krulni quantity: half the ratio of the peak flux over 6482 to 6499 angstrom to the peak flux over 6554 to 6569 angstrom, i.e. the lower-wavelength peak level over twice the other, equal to 0.474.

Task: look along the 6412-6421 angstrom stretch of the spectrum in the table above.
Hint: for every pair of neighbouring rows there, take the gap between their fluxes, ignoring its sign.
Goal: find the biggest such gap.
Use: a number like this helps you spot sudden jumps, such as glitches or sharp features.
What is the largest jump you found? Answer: 0.21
